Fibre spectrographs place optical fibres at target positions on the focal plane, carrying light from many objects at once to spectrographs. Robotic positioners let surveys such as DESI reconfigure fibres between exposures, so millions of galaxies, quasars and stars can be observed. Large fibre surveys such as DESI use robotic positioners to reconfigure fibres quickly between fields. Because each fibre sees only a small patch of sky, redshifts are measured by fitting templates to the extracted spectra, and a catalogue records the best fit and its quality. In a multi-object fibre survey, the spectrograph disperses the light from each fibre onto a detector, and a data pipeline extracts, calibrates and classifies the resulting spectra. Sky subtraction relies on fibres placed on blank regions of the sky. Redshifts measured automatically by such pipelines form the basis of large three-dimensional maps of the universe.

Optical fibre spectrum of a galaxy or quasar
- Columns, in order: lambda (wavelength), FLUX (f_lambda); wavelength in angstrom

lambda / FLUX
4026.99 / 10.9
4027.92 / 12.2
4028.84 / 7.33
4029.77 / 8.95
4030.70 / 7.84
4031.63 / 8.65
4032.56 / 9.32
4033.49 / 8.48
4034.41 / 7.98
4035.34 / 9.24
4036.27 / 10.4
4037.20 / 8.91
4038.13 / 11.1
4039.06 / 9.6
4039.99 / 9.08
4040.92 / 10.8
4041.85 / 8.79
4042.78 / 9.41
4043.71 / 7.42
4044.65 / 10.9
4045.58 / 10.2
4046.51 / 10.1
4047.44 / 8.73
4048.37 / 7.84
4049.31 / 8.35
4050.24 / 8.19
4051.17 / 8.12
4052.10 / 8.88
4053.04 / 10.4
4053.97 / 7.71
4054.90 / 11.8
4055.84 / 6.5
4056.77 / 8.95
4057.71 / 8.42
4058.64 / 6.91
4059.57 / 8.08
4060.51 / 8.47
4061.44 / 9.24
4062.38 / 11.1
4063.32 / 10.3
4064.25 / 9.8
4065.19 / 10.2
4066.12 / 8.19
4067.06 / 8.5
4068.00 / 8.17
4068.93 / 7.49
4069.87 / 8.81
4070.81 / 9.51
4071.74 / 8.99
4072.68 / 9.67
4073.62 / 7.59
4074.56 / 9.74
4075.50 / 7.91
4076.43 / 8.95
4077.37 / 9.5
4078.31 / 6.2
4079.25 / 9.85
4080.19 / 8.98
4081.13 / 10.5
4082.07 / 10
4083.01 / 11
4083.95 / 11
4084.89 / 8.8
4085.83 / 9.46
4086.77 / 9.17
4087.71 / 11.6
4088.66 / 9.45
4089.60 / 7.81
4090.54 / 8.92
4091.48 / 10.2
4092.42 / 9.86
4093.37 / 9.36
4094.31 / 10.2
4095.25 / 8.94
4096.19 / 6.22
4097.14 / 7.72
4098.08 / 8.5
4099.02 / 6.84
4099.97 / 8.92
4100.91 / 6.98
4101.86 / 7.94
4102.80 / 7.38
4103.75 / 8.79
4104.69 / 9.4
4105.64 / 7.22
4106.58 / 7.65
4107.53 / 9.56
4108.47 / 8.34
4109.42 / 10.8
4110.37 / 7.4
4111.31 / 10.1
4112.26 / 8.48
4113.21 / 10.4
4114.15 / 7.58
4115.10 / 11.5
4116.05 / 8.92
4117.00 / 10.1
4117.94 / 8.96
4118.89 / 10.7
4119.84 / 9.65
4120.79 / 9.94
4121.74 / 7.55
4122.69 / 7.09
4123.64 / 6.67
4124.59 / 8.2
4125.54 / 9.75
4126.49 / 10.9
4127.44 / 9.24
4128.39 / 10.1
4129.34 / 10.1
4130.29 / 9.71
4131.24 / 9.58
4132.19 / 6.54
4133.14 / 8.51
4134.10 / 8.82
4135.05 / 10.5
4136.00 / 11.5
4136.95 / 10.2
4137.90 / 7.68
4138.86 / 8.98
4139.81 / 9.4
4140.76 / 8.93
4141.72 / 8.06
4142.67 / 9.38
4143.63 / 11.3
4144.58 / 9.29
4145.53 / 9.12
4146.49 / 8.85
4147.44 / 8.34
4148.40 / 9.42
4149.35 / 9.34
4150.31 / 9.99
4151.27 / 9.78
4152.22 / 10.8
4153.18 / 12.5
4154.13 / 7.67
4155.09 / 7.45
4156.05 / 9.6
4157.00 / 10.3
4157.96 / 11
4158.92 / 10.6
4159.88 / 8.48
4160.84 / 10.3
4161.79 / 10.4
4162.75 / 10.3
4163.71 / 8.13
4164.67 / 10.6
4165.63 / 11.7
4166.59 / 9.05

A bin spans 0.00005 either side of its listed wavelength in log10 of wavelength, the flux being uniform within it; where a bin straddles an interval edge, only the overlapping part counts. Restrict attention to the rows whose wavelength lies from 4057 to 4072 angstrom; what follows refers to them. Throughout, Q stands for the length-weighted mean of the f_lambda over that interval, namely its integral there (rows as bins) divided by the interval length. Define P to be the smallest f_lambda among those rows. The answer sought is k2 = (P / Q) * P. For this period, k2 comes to 5.4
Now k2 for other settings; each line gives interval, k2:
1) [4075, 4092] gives 4.1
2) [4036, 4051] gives 5.9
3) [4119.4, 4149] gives 4.7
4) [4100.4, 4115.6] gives 5.6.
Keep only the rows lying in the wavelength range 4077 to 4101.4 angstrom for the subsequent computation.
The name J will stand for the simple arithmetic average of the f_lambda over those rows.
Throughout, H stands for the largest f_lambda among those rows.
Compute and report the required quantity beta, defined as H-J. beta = 2.5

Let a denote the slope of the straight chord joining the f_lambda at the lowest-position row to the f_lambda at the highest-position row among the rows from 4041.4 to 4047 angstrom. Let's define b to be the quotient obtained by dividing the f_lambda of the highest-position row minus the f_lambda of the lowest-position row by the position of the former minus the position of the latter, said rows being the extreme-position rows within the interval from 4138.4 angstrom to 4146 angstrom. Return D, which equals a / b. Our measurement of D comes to 13.4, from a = 0.28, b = 0.02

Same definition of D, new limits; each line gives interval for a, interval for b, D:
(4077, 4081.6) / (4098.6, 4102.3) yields 0.7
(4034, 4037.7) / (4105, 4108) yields 0.3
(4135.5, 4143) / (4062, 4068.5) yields 0.6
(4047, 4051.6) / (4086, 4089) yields -1.1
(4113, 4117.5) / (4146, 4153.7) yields -0.1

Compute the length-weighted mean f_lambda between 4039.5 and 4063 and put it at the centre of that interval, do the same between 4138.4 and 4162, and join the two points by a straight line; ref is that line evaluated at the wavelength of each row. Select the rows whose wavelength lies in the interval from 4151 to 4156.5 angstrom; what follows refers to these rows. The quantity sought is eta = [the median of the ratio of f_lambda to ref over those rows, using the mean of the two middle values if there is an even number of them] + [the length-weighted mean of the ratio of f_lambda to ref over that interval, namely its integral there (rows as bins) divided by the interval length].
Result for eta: 2.02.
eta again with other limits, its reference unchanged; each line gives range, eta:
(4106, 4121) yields 2.03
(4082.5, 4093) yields 2.09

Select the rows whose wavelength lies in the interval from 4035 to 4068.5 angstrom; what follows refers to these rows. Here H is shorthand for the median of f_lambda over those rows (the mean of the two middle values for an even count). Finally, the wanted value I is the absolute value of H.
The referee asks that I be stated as 8.9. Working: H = 8.9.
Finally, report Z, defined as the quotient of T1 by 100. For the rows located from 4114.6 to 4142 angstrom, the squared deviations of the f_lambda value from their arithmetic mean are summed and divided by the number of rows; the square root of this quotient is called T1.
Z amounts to 0.0129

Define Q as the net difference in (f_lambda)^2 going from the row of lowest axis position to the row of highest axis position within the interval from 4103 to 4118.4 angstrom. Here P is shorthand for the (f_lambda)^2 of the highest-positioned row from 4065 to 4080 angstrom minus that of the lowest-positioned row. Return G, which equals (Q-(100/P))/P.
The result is -2.5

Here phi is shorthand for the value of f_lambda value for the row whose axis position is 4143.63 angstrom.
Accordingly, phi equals 11.3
